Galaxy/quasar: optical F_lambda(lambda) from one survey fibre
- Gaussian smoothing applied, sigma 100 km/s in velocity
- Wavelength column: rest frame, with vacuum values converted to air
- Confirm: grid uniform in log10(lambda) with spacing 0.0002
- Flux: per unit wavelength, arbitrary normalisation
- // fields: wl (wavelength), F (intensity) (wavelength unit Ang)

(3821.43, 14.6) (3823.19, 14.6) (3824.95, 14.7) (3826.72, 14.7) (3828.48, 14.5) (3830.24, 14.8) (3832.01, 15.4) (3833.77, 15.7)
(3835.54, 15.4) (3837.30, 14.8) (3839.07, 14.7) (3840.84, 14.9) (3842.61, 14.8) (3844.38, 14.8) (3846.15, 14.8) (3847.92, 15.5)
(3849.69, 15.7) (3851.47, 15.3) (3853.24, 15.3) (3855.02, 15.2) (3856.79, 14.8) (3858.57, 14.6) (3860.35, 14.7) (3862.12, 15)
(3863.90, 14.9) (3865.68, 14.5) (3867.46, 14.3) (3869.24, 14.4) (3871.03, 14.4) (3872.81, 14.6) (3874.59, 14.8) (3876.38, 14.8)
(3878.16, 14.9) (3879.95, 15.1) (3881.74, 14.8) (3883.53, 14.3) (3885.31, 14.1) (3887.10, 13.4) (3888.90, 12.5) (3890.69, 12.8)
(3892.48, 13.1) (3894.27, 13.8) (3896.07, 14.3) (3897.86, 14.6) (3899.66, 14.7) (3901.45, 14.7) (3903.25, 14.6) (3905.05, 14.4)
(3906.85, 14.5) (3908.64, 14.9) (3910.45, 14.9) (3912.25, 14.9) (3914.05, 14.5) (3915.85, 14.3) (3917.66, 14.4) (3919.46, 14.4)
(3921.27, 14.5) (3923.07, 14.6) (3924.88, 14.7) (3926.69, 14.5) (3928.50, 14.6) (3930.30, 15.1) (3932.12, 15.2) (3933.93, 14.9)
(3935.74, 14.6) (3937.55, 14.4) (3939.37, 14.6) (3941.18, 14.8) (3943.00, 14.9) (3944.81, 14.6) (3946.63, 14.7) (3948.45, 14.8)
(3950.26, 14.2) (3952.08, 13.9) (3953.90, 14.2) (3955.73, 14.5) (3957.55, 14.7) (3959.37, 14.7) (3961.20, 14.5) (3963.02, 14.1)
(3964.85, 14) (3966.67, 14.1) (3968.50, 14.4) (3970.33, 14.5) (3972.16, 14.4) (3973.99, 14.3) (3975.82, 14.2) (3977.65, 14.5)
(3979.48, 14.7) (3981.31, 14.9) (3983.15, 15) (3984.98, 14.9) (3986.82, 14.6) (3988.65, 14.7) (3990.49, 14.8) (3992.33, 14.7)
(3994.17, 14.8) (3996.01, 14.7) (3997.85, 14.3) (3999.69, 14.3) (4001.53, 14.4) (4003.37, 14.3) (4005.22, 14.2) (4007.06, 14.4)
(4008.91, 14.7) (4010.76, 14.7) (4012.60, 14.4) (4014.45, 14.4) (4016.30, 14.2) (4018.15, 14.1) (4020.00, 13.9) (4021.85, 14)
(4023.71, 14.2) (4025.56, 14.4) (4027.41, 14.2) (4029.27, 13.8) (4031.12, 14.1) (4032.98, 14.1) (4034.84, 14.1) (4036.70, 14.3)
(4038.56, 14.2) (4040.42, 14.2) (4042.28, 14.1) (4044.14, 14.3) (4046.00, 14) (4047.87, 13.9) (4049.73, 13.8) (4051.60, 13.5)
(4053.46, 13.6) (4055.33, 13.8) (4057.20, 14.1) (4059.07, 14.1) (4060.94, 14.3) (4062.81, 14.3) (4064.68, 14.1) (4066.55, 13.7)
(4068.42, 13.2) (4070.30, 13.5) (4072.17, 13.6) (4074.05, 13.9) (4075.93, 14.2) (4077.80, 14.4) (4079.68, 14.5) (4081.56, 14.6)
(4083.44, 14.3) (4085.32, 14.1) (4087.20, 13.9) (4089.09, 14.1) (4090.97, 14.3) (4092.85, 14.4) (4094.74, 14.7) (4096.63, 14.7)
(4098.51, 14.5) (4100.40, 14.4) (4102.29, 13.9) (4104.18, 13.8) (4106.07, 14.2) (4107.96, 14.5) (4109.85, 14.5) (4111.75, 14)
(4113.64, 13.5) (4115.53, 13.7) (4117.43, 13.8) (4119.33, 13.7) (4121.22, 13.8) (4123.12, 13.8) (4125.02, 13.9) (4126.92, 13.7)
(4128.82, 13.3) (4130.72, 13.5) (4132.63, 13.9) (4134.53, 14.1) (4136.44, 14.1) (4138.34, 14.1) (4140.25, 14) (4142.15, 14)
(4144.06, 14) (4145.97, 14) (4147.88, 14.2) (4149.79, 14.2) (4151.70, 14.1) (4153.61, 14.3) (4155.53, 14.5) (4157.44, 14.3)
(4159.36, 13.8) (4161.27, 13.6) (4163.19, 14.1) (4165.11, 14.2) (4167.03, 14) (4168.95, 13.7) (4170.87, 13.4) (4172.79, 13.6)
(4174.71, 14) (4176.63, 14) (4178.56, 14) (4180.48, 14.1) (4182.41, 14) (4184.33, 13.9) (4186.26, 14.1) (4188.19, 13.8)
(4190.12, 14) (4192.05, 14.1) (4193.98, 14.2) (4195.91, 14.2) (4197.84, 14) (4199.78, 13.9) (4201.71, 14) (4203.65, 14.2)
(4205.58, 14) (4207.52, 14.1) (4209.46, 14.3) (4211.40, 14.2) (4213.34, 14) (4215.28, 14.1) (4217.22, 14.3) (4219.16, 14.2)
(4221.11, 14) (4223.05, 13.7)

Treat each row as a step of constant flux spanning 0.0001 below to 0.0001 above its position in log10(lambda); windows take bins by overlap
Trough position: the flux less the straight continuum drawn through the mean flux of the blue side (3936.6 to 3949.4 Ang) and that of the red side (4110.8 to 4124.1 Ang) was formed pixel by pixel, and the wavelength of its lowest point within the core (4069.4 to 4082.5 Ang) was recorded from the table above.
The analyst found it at 4070.30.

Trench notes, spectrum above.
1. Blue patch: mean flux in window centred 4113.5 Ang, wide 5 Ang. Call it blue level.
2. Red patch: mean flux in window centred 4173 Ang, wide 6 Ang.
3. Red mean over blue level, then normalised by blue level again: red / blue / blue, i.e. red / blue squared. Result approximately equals 0.0725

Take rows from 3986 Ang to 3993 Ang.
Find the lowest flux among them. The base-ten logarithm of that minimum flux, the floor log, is 1.16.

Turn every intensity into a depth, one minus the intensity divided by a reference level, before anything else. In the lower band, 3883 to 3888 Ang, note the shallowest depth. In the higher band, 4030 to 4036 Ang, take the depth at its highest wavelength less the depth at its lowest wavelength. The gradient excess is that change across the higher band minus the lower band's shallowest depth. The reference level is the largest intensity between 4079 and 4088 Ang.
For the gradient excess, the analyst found -0.021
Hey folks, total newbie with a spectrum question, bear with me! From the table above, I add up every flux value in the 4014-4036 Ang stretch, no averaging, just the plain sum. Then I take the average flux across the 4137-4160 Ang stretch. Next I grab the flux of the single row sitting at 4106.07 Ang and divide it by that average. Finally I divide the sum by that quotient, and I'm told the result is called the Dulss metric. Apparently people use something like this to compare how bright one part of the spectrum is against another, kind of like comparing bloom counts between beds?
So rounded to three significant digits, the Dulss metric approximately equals 169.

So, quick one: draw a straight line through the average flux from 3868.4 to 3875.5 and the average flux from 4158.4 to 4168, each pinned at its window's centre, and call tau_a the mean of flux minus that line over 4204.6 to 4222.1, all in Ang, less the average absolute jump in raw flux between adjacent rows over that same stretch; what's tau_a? 0.15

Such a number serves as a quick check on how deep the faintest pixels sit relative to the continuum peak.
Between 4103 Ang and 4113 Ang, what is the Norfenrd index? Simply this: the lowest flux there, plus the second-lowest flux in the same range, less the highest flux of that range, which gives 13.3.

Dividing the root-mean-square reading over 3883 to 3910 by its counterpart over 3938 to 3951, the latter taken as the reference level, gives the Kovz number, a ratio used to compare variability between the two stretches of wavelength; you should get 0.96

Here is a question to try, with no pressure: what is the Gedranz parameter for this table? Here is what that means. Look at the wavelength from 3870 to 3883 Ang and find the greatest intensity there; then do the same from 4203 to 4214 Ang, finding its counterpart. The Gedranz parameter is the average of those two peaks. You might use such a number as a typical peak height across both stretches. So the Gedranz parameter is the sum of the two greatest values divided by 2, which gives 14.7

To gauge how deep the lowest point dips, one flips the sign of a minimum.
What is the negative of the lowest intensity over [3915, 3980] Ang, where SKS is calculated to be -13.9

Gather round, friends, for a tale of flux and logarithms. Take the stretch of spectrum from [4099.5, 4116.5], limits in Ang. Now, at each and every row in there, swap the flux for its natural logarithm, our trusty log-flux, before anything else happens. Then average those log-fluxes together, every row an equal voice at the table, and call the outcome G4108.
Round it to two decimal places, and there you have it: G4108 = 2.64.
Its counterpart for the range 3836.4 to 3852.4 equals 2.71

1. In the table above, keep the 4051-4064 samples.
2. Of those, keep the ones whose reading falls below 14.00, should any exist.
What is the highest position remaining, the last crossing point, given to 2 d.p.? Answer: 4055.33 Ang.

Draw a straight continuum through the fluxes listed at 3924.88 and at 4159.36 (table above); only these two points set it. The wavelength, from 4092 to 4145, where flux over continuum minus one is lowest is 4128.82 Ang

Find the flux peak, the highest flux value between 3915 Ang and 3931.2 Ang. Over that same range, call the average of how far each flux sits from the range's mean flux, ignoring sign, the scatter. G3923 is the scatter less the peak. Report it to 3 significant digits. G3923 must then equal -14.9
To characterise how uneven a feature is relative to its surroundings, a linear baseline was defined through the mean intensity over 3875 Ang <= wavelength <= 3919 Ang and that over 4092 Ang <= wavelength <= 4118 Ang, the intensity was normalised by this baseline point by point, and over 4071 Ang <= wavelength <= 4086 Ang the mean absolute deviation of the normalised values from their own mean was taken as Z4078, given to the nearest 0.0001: 0.0177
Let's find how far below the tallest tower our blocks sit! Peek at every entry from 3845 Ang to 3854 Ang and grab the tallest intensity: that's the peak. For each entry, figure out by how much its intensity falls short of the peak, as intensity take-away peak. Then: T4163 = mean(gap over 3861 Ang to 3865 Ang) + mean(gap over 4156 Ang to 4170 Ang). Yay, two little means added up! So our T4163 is -2.5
